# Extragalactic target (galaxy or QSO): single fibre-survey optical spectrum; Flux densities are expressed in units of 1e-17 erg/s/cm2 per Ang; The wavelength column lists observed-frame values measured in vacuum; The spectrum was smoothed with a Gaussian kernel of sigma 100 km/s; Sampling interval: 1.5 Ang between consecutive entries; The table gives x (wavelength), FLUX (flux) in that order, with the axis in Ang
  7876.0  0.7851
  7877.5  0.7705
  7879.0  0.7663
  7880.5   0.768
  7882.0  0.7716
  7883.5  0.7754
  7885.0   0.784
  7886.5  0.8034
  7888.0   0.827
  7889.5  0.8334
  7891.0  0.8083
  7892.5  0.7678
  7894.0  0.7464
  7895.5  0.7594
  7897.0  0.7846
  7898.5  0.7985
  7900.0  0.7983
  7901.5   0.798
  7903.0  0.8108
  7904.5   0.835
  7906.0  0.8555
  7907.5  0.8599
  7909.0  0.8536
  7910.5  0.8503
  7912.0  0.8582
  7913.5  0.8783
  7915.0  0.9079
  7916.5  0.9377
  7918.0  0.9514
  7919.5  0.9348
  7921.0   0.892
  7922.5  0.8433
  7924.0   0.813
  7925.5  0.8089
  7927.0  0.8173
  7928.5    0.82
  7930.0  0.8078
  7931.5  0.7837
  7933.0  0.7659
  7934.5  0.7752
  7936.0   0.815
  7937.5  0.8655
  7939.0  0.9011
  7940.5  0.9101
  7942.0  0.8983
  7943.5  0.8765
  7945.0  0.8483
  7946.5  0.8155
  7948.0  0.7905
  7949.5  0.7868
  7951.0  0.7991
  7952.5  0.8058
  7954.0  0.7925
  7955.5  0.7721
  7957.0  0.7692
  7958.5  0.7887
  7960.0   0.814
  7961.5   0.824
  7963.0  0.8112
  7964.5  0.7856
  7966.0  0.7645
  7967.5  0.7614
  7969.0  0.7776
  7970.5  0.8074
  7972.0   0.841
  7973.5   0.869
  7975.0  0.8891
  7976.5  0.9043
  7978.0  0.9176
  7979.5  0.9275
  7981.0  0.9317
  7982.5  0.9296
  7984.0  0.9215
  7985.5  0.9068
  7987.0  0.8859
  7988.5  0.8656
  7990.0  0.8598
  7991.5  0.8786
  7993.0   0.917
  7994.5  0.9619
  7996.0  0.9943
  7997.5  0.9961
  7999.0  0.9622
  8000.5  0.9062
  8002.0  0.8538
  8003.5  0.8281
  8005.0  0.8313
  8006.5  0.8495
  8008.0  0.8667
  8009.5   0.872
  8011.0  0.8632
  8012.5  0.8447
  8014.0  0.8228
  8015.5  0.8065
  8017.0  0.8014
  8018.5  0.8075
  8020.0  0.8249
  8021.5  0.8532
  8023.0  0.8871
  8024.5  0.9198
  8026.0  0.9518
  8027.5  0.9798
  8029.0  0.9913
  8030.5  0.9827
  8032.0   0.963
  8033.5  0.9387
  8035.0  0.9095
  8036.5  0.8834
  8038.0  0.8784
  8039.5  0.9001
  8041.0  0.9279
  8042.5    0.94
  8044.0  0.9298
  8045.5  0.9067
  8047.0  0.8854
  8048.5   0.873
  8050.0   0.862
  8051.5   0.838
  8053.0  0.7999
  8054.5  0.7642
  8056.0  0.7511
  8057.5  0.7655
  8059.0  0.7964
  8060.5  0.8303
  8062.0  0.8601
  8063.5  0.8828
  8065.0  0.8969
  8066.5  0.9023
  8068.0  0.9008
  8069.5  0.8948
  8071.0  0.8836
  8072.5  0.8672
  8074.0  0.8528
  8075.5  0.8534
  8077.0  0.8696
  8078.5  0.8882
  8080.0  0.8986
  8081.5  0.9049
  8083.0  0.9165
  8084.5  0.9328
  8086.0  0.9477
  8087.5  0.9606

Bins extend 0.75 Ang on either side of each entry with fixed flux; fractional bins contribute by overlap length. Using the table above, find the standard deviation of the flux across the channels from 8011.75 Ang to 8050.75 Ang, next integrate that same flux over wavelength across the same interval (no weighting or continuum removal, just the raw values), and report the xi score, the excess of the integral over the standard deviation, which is 34.9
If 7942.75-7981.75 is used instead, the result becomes 32.2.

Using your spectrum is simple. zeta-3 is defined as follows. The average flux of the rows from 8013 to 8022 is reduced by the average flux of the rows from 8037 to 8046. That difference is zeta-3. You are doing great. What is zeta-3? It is -0.09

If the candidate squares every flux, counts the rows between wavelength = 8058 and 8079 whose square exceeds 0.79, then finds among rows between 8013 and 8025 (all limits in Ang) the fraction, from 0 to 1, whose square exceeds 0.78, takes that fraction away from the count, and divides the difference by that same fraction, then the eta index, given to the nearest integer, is 15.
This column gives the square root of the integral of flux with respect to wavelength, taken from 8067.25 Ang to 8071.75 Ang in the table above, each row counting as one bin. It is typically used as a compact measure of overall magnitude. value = 2.00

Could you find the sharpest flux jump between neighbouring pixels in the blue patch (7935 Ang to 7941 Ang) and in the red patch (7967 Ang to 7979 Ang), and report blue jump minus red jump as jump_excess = 0.017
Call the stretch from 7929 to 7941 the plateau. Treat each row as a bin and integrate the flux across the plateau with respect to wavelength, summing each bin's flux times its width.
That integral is 9.9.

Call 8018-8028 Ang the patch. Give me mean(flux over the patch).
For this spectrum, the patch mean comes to 0.89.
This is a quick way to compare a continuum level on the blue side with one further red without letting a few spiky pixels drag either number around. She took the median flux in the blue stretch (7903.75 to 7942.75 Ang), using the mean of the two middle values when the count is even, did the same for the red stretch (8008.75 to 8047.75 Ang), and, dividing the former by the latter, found 0.956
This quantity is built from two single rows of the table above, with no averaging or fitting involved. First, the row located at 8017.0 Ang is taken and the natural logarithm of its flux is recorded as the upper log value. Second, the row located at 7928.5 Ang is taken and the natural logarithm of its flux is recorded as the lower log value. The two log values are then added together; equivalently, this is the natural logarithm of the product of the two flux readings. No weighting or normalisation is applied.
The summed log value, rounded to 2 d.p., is -0.42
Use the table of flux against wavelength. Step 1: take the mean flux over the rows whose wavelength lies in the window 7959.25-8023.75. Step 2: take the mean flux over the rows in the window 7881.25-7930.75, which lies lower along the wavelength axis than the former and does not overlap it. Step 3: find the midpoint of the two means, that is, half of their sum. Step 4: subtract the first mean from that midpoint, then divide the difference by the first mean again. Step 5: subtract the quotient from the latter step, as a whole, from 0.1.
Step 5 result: 0.12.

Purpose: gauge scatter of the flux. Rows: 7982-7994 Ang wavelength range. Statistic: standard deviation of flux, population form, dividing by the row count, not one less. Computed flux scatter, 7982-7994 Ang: 0.025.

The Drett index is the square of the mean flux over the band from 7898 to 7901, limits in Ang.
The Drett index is 0.64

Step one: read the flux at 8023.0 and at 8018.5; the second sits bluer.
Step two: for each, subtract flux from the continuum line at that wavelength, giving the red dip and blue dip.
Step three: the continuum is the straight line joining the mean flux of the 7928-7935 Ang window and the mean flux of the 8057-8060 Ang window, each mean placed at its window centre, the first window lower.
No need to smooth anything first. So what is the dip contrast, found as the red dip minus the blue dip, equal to -0.080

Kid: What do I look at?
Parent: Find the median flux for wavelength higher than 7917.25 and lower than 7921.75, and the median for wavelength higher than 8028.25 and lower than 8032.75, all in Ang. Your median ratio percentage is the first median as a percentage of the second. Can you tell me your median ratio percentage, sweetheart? 95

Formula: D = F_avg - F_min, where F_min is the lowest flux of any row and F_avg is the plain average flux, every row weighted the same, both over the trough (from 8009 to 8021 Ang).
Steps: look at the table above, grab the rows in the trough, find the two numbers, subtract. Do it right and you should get 0.029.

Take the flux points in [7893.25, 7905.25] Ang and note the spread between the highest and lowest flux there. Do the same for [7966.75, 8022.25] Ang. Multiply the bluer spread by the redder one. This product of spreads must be 0.021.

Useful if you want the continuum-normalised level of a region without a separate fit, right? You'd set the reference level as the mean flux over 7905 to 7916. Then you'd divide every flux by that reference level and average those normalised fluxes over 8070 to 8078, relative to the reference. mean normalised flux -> 1.00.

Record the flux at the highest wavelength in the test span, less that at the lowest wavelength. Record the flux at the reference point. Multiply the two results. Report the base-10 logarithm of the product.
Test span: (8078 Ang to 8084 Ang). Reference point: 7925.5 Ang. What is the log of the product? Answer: -1.64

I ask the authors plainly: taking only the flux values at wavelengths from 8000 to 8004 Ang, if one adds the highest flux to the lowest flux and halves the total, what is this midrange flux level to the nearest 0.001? 0.867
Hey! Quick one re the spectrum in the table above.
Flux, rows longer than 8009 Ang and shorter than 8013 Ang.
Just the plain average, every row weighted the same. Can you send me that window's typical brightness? 0.860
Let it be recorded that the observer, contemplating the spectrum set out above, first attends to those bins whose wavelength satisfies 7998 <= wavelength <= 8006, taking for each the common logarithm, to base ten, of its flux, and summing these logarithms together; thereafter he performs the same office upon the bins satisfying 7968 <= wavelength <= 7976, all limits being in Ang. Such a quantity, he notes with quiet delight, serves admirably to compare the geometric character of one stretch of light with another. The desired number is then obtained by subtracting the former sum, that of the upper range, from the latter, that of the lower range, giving -0.10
